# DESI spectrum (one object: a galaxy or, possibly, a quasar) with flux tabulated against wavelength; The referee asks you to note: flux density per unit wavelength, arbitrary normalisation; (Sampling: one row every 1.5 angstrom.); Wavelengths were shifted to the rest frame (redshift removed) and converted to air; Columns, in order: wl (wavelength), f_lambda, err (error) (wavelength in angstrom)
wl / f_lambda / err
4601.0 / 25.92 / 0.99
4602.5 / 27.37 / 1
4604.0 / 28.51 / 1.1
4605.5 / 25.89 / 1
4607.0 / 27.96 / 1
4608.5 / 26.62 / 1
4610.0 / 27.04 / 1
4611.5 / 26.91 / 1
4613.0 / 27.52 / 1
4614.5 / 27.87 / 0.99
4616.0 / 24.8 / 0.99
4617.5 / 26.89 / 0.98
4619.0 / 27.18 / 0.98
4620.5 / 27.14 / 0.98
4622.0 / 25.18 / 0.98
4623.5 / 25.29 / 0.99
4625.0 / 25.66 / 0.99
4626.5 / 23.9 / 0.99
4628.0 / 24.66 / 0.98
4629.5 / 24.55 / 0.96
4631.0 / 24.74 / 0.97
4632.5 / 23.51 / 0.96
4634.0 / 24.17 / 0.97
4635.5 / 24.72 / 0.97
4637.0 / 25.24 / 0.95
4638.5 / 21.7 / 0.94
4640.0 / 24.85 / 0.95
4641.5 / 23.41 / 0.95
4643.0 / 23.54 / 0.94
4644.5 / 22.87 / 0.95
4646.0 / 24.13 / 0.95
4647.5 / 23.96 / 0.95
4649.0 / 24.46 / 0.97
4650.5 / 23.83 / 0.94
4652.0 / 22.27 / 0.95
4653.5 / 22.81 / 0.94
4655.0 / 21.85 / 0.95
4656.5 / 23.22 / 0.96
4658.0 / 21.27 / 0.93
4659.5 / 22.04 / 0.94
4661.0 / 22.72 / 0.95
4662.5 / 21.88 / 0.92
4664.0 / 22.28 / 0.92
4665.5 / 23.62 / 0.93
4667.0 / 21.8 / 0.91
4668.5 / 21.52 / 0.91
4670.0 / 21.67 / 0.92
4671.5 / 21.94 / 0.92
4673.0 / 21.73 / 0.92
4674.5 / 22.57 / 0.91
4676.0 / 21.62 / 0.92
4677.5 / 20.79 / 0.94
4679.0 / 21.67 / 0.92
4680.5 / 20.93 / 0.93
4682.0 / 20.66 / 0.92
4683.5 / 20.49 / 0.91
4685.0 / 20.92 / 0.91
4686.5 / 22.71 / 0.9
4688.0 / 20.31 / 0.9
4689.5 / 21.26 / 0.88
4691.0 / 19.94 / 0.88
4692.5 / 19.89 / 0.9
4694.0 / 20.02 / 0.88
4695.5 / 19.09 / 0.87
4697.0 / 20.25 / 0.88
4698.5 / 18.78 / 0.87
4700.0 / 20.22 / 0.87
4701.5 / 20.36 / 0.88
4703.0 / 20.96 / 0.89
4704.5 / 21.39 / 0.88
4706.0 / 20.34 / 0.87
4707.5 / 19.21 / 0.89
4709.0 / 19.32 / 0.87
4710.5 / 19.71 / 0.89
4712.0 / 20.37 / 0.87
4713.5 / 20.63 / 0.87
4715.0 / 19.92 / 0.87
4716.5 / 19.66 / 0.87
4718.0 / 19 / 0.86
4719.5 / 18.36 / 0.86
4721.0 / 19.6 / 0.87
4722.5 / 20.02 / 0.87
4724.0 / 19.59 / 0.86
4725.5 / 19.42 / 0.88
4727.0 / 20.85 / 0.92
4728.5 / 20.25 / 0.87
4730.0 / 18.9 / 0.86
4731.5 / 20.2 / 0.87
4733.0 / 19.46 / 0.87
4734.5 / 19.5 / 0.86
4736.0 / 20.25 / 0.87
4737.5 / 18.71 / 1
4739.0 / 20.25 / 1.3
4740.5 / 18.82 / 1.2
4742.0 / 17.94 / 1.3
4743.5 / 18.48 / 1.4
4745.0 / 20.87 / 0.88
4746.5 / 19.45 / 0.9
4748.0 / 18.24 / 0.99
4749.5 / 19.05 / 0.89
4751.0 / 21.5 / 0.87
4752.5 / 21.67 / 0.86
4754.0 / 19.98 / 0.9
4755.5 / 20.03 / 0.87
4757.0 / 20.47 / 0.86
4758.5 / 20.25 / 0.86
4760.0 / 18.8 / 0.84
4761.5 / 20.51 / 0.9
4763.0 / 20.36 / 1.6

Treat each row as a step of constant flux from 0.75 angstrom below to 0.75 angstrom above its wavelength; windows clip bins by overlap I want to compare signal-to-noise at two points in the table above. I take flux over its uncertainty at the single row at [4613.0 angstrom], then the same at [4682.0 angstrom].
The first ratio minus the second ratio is 5.1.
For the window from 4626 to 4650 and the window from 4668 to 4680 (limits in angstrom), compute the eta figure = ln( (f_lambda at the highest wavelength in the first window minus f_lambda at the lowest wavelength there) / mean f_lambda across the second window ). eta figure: -3.7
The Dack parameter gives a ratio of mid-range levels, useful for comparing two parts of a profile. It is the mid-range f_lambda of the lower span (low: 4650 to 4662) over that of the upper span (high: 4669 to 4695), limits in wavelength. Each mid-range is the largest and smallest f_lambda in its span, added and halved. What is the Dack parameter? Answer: 1.06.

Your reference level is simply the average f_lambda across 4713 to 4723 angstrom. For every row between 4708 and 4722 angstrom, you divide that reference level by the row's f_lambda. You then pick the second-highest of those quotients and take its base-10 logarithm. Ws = 0.01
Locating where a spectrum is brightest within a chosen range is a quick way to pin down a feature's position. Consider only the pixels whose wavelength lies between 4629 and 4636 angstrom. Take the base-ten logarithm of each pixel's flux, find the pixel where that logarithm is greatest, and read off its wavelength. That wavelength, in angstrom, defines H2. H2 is 4631.0 angstrom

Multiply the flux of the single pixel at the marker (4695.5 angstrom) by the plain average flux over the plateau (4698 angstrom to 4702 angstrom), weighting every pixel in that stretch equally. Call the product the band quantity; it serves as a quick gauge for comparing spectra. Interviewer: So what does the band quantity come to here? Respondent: 378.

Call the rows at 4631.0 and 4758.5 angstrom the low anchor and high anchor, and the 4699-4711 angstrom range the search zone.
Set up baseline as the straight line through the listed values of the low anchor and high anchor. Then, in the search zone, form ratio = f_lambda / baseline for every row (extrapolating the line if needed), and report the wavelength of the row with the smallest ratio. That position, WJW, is 4707.5 angstrom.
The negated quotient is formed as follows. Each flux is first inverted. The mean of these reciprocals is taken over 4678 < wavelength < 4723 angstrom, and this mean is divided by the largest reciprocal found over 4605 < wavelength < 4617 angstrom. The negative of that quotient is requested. -1.23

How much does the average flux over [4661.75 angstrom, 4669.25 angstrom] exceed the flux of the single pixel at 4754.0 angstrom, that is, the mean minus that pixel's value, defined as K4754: 2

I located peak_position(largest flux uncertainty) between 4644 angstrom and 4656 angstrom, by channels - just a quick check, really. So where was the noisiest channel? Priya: 4649.0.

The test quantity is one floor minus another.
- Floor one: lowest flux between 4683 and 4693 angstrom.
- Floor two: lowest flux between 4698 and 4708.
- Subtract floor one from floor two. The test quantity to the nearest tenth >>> -1.1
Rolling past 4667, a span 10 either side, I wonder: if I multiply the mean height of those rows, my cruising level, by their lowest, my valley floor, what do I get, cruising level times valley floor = 469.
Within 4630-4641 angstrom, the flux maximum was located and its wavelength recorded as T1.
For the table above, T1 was 4637.0 angstrom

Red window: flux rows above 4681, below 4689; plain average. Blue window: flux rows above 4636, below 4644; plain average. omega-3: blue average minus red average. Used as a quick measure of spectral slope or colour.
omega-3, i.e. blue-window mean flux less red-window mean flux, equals 2.7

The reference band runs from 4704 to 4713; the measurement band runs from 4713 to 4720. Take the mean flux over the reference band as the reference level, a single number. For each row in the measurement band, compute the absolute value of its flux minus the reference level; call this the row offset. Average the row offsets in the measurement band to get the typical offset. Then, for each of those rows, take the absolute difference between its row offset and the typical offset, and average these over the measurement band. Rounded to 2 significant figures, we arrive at 0.48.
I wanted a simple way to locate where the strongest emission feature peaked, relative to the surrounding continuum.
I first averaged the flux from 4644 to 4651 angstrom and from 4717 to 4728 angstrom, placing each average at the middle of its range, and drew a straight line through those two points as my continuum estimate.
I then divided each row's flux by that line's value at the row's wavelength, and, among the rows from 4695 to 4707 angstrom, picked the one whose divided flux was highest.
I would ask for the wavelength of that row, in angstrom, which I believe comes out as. 4704.5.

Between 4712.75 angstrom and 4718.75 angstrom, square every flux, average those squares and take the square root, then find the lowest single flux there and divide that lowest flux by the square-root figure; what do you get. 0.959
